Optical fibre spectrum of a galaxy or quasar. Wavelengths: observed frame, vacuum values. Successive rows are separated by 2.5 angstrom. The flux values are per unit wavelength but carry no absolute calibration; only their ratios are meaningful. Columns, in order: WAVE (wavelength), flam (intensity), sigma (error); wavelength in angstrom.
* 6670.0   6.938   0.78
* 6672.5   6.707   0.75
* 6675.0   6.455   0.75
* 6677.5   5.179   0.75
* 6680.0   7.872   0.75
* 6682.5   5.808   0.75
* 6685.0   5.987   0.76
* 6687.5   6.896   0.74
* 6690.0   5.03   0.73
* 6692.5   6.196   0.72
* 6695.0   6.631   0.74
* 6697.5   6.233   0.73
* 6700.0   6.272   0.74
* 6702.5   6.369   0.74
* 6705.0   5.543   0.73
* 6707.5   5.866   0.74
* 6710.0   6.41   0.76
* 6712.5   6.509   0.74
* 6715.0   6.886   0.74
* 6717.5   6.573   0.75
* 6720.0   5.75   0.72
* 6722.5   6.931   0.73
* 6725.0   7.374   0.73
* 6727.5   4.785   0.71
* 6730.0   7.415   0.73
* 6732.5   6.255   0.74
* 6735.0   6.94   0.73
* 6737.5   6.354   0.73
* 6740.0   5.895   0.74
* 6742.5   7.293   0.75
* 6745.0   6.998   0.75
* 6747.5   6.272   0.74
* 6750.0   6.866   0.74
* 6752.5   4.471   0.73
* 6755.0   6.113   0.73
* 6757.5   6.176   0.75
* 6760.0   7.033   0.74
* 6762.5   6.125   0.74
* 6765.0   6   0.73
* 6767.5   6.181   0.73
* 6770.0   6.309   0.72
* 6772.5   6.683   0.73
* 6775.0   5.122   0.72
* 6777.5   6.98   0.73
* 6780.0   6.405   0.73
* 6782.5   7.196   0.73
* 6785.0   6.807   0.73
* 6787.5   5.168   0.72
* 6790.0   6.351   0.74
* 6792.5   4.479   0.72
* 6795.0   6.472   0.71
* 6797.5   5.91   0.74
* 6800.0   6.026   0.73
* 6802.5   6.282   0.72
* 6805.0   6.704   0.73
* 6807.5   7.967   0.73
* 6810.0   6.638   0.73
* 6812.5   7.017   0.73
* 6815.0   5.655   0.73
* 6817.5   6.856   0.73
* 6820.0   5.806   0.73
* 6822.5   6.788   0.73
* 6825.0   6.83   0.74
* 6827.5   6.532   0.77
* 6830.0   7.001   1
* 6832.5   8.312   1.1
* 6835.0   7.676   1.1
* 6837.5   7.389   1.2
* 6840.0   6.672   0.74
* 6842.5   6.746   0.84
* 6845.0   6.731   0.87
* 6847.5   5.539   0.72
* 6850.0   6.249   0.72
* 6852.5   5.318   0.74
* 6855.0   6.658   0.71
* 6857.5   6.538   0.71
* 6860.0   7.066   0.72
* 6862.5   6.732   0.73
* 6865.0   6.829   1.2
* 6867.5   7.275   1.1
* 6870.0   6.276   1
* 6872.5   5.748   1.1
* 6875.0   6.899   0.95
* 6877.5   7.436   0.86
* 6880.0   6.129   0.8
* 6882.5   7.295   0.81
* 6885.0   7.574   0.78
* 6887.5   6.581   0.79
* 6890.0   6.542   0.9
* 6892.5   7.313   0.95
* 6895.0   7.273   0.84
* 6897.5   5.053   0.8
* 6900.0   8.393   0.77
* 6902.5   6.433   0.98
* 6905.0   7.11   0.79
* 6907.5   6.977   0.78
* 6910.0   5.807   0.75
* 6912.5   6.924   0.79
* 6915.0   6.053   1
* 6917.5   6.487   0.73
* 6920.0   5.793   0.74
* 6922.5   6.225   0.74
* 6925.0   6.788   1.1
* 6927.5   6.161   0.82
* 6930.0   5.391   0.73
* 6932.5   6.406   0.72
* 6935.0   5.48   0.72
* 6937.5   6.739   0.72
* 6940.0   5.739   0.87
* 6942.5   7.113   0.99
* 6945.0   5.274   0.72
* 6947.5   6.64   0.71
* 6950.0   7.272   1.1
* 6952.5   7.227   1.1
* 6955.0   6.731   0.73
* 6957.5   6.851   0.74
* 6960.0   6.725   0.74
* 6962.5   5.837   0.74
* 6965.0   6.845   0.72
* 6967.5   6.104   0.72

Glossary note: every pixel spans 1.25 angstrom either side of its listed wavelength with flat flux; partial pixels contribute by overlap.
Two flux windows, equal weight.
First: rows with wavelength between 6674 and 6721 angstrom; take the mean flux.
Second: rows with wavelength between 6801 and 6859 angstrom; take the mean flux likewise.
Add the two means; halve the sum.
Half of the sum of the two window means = 6.46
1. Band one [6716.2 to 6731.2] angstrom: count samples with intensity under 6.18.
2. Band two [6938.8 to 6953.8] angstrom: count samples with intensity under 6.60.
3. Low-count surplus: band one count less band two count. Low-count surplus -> 0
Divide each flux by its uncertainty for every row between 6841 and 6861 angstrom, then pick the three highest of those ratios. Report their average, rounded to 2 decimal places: 9.47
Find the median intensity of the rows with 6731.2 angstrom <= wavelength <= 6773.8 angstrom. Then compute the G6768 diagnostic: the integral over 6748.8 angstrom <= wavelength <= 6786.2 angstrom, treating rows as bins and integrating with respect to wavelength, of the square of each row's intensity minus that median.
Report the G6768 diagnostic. 19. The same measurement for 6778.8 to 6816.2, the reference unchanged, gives 25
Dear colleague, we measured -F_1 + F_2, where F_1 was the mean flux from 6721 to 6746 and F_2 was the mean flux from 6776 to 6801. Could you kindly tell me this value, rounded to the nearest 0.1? -0.4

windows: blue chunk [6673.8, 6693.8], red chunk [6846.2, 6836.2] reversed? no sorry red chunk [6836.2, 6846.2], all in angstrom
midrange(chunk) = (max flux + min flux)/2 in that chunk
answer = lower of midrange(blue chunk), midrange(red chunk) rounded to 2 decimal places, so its 6.45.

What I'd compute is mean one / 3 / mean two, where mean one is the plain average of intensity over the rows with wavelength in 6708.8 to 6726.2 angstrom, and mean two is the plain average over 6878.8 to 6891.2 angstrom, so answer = 0.32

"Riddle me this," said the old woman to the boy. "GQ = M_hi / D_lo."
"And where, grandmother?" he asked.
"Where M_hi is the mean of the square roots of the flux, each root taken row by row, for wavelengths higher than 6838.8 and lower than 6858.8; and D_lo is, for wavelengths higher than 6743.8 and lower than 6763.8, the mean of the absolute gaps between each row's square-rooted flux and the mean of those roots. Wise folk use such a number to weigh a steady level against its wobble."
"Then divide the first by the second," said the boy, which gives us 22.9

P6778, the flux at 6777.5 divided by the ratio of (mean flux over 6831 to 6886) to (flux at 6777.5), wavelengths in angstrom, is 7.2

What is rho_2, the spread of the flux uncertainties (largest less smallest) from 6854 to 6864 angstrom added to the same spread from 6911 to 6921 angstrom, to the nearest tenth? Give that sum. 0.3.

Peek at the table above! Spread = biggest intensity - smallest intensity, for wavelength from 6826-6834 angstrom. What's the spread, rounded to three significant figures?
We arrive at 1.78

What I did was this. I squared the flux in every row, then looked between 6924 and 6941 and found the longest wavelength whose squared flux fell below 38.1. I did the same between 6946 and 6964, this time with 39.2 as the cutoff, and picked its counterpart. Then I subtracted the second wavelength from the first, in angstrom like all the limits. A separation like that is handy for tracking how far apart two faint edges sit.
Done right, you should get -22.5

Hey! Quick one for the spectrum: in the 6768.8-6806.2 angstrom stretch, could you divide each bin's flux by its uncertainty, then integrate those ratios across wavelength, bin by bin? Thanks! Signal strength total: 319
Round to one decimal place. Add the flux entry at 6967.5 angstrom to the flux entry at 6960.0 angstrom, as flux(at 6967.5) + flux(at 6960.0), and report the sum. 12.8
